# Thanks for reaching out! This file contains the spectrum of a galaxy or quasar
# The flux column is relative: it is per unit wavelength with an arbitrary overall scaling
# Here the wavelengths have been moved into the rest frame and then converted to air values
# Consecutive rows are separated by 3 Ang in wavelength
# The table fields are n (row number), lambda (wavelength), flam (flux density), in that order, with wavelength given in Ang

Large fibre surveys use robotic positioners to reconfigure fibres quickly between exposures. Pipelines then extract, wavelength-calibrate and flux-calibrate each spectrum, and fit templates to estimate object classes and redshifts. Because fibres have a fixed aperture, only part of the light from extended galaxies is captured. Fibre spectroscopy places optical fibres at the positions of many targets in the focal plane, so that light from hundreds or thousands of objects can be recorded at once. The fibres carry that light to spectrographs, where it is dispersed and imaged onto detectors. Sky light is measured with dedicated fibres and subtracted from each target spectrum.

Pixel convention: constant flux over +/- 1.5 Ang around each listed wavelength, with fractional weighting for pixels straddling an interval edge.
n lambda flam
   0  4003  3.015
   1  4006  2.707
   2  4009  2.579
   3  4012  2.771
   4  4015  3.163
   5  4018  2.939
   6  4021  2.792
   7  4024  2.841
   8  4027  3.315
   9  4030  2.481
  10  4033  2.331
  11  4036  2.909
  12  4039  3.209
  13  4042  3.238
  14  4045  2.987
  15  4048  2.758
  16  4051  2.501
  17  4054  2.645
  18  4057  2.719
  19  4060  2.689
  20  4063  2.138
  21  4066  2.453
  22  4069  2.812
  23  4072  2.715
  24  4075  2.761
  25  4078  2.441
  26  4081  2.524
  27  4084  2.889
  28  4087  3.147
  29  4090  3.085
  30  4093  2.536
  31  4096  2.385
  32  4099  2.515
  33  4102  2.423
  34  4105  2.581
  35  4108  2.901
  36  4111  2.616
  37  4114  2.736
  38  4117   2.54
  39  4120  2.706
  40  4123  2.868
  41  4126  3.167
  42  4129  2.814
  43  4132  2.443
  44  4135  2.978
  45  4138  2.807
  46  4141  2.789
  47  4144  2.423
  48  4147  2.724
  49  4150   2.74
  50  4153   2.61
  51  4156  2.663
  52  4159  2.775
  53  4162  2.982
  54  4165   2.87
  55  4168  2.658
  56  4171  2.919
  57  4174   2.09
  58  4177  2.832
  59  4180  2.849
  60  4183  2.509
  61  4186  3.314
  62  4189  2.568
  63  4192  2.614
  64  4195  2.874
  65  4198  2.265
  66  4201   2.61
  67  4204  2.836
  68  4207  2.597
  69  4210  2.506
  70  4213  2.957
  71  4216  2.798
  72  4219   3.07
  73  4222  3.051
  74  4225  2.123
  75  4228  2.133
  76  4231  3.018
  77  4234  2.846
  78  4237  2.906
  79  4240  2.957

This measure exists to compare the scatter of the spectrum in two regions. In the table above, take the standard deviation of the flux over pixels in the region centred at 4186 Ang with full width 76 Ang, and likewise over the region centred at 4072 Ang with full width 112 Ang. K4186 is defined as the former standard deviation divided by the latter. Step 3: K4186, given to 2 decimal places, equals 0.93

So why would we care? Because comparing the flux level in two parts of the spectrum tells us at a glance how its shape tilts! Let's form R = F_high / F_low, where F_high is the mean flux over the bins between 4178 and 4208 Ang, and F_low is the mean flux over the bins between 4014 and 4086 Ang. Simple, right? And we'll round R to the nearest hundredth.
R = 0.98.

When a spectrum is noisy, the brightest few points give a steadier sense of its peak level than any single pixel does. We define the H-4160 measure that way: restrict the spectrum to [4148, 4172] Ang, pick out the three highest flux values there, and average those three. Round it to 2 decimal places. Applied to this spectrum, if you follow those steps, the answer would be 2.92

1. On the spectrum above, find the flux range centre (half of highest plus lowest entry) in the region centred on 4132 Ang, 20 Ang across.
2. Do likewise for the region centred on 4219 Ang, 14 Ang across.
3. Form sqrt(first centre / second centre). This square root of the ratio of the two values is 1.04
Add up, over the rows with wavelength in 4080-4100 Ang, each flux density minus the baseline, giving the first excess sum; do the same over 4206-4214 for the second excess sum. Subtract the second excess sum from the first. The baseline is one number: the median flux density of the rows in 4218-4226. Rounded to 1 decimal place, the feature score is -1.2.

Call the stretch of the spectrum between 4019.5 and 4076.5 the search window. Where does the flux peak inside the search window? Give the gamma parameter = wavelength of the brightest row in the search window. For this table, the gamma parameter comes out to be 4027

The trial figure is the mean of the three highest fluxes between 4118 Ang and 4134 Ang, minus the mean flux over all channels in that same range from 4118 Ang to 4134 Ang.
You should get 0.15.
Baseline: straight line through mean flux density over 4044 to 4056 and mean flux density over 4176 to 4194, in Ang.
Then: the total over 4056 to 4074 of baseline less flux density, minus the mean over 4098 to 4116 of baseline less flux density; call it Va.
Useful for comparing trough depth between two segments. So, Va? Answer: 0.7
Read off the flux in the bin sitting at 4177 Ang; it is 2.832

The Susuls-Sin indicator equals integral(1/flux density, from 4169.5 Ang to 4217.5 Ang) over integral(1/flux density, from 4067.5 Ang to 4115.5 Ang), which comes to 1.00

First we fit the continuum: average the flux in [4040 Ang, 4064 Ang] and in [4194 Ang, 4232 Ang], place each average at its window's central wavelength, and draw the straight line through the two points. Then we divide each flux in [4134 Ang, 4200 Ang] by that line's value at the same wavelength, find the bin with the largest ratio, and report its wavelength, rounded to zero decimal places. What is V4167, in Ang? 4186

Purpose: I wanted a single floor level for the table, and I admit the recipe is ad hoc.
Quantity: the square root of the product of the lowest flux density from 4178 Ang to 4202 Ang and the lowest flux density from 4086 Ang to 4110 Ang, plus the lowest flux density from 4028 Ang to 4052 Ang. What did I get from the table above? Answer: 4.66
